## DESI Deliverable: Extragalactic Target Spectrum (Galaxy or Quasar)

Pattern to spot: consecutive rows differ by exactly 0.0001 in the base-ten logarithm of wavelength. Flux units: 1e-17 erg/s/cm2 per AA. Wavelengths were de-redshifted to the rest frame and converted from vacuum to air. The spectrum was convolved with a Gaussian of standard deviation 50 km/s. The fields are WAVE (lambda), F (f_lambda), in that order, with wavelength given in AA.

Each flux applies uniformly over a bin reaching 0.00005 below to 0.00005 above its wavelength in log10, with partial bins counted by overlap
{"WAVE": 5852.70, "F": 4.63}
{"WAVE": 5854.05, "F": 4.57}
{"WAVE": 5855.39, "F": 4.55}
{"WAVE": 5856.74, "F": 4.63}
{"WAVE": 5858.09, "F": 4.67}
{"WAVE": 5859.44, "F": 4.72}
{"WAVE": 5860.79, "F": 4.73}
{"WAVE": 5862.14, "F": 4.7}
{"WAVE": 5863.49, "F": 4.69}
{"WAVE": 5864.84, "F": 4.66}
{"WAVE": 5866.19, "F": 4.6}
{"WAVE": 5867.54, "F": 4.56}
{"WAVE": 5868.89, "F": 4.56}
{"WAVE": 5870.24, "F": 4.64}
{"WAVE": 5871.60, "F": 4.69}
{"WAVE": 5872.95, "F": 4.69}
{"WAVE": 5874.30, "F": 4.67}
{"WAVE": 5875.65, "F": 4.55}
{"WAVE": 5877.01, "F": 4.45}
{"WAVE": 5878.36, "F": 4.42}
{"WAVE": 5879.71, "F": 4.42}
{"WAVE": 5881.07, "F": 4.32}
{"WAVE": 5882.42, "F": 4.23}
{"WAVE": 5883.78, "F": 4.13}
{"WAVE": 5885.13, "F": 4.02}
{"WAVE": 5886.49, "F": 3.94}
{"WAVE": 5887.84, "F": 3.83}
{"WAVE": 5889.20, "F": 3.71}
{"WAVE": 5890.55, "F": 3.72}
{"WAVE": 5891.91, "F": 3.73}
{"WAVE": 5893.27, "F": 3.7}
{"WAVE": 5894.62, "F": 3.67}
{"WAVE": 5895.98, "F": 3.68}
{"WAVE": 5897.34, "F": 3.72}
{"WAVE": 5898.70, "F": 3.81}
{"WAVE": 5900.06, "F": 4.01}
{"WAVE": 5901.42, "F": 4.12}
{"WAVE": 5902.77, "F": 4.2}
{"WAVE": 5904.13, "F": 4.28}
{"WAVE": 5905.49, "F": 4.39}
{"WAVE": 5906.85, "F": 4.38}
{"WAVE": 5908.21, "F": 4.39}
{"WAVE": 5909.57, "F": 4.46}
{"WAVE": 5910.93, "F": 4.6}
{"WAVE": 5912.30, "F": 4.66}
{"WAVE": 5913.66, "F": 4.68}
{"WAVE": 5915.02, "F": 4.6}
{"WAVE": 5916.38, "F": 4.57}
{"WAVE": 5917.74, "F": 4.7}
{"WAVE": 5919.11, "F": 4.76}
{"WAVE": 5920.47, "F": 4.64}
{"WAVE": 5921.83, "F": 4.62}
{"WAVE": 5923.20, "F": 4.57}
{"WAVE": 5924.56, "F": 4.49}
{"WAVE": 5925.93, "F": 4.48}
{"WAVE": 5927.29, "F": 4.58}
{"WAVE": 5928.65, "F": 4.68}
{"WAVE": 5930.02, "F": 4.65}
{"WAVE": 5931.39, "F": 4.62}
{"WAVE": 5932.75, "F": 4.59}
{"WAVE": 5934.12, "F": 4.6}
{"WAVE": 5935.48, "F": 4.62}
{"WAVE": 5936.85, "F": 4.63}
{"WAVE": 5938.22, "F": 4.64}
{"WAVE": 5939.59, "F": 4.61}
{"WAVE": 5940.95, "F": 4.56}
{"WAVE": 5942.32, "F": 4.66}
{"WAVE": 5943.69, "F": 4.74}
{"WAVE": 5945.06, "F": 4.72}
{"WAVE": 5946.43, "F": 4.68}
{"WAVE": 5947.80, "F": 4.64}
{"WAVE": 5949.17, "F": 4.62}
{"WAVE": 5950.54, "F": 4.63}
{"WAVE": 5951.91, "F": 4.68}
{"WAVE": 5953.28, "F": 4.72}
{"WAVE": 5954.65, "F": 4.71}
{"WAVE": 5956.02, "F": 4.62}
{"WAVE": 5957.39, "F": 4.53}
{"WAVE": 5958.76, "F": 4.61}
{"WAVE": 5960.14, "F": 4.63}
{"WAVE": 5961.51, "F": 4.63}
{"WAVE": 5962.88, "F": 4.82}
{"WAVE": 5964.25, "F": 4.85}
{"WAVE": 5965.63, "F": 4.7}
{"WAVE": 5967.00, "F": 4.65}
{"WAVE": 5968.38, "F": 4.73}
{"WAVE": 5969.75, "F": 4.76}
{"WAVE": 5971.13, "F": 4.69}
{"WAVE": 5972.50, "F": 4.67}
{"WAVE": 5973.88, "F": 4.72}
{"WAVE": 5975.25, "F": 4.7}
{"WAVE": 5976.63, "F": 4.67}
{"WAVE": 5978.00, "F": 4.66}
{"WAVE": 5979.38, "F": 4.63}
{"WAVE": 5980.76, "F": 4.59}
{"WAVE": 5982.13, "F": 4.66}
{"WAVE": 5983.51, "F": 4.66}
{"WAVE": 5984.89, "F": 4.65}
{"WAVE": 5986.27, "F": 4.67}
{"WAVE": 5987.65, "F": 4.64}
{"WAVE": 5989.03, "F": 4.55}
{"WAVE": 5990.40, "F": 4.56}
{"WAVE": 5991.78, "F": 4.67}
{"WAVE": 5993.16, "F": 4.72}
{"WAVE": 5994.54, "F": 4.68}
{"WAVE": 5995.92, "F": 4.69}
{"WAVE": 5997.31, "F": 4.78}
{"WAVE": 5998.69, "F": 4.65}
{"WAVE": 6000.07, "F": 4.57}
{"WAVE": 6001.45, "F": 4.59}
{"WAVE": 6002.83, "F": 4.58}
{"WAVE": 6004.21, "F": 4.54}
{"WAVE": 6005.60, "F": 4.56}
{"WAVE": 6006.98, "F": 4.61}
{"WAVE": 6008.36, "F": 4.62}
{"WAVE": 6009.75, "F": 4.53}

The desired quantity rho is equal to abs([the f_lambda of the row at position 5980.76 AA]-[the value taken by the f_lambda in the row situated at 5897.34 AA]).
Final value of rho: 0.87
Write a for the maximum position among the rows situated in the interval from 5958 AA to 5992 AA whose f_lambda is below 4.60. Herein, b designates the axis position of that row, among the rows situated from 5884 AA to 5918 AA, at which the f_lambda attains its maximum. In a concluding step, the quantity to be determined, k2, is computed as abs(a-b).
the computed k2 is 72.7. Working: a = 5990.40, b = 5917.74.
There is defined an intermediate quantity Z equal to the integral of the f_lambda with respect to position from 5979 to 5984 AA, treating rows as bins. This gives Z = 23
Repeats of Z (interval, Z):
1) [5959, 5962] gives 14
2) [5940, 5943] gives 14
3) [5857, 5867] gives 47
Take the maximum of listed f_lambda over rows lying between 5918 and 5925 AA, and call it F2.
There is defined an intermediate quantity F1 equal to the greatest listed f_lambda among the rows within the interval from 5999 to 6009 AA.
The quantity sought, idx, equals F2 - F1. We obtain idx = 0.1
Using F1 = 4.62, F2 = 4.76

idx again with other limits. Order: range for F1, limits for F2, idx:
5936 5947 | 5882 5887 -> -0.5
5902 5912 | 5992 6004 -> 0.2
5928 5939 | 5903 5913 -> 0.0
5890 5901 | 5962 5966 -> 0.8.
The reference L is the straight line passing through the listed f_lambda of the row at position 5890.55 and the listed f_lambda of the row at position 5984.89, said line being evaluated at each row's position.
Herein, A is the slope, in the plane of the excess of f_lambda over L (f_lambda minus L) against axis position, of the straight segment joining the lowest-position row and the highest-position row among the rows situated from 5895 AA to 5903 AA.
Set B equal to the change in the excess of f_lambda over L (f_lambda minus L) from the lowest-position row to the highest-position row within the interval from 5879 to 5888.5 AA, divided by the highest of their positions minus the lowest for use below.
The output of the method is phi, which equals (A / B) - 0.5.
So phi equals -1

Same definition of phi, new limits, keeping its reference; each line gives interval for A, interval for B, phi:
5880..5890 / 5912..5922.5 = 6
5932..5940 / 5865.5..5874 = -3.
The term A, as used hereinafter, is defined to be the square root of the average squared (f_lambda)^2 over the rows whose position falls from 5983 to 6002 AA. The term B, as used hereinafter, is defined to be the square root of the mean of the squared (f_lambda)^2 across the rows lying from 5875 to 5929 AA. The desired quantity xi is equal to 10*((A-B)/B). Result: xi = 1.62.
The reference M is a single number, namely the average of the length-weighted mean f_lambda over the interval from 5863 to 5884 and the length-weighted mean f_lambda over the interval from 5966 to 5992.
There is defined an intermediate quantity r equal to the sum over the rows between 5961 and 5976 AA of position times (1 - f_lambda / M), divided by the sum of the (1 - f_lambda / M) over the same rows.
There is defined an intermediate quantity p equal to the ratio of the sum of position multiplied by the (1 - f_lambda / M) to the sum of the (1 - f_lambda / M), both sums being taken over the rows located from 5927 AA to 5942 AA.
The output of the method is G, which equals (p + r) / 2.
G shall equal 5950.1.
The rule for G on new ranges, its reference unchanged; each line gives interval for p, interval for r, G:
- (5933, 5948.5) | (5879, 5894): 5915.7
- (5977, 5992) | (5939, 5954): 5965.6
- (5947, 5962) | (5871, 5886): 5918.5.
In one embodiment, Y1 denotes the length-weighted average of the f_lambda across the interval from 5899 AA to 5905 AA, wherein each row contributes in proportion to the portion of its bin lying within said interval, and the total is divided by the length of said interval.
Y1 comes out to 4.14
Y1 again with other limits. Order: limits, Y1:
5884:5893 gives 3.84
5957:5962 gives 4.60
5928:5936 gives 4.63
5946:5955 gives 4.67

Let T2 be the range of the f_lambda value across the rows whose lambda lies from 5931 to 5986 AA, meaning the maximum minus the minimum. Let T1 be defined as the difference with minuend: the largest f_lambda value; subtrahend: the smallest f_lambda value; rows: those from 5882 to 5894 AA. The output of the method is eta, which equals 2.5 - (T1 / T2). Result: 0.8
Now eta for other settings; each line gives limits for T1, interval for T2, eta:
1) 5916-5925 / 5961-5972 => 1.3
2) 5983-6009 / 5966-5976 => 0.3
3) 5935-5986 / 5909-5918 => 1.2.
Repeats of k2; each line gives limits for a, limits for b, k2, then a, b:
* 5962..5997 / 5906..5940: 71.3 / 5990.40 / 5919.11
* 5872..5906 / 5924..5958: 38.2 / 5905.49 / 5943.69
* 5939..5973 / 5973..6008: 39.9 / 5957.39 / 5997.31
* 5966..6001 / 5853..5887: 139.3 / 6000.07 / 5860.79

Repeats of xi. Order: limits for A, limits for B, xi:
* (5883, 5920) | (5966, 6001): -1.84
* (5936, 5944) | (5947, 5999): -0.13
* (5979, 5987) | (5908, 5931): 0.20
